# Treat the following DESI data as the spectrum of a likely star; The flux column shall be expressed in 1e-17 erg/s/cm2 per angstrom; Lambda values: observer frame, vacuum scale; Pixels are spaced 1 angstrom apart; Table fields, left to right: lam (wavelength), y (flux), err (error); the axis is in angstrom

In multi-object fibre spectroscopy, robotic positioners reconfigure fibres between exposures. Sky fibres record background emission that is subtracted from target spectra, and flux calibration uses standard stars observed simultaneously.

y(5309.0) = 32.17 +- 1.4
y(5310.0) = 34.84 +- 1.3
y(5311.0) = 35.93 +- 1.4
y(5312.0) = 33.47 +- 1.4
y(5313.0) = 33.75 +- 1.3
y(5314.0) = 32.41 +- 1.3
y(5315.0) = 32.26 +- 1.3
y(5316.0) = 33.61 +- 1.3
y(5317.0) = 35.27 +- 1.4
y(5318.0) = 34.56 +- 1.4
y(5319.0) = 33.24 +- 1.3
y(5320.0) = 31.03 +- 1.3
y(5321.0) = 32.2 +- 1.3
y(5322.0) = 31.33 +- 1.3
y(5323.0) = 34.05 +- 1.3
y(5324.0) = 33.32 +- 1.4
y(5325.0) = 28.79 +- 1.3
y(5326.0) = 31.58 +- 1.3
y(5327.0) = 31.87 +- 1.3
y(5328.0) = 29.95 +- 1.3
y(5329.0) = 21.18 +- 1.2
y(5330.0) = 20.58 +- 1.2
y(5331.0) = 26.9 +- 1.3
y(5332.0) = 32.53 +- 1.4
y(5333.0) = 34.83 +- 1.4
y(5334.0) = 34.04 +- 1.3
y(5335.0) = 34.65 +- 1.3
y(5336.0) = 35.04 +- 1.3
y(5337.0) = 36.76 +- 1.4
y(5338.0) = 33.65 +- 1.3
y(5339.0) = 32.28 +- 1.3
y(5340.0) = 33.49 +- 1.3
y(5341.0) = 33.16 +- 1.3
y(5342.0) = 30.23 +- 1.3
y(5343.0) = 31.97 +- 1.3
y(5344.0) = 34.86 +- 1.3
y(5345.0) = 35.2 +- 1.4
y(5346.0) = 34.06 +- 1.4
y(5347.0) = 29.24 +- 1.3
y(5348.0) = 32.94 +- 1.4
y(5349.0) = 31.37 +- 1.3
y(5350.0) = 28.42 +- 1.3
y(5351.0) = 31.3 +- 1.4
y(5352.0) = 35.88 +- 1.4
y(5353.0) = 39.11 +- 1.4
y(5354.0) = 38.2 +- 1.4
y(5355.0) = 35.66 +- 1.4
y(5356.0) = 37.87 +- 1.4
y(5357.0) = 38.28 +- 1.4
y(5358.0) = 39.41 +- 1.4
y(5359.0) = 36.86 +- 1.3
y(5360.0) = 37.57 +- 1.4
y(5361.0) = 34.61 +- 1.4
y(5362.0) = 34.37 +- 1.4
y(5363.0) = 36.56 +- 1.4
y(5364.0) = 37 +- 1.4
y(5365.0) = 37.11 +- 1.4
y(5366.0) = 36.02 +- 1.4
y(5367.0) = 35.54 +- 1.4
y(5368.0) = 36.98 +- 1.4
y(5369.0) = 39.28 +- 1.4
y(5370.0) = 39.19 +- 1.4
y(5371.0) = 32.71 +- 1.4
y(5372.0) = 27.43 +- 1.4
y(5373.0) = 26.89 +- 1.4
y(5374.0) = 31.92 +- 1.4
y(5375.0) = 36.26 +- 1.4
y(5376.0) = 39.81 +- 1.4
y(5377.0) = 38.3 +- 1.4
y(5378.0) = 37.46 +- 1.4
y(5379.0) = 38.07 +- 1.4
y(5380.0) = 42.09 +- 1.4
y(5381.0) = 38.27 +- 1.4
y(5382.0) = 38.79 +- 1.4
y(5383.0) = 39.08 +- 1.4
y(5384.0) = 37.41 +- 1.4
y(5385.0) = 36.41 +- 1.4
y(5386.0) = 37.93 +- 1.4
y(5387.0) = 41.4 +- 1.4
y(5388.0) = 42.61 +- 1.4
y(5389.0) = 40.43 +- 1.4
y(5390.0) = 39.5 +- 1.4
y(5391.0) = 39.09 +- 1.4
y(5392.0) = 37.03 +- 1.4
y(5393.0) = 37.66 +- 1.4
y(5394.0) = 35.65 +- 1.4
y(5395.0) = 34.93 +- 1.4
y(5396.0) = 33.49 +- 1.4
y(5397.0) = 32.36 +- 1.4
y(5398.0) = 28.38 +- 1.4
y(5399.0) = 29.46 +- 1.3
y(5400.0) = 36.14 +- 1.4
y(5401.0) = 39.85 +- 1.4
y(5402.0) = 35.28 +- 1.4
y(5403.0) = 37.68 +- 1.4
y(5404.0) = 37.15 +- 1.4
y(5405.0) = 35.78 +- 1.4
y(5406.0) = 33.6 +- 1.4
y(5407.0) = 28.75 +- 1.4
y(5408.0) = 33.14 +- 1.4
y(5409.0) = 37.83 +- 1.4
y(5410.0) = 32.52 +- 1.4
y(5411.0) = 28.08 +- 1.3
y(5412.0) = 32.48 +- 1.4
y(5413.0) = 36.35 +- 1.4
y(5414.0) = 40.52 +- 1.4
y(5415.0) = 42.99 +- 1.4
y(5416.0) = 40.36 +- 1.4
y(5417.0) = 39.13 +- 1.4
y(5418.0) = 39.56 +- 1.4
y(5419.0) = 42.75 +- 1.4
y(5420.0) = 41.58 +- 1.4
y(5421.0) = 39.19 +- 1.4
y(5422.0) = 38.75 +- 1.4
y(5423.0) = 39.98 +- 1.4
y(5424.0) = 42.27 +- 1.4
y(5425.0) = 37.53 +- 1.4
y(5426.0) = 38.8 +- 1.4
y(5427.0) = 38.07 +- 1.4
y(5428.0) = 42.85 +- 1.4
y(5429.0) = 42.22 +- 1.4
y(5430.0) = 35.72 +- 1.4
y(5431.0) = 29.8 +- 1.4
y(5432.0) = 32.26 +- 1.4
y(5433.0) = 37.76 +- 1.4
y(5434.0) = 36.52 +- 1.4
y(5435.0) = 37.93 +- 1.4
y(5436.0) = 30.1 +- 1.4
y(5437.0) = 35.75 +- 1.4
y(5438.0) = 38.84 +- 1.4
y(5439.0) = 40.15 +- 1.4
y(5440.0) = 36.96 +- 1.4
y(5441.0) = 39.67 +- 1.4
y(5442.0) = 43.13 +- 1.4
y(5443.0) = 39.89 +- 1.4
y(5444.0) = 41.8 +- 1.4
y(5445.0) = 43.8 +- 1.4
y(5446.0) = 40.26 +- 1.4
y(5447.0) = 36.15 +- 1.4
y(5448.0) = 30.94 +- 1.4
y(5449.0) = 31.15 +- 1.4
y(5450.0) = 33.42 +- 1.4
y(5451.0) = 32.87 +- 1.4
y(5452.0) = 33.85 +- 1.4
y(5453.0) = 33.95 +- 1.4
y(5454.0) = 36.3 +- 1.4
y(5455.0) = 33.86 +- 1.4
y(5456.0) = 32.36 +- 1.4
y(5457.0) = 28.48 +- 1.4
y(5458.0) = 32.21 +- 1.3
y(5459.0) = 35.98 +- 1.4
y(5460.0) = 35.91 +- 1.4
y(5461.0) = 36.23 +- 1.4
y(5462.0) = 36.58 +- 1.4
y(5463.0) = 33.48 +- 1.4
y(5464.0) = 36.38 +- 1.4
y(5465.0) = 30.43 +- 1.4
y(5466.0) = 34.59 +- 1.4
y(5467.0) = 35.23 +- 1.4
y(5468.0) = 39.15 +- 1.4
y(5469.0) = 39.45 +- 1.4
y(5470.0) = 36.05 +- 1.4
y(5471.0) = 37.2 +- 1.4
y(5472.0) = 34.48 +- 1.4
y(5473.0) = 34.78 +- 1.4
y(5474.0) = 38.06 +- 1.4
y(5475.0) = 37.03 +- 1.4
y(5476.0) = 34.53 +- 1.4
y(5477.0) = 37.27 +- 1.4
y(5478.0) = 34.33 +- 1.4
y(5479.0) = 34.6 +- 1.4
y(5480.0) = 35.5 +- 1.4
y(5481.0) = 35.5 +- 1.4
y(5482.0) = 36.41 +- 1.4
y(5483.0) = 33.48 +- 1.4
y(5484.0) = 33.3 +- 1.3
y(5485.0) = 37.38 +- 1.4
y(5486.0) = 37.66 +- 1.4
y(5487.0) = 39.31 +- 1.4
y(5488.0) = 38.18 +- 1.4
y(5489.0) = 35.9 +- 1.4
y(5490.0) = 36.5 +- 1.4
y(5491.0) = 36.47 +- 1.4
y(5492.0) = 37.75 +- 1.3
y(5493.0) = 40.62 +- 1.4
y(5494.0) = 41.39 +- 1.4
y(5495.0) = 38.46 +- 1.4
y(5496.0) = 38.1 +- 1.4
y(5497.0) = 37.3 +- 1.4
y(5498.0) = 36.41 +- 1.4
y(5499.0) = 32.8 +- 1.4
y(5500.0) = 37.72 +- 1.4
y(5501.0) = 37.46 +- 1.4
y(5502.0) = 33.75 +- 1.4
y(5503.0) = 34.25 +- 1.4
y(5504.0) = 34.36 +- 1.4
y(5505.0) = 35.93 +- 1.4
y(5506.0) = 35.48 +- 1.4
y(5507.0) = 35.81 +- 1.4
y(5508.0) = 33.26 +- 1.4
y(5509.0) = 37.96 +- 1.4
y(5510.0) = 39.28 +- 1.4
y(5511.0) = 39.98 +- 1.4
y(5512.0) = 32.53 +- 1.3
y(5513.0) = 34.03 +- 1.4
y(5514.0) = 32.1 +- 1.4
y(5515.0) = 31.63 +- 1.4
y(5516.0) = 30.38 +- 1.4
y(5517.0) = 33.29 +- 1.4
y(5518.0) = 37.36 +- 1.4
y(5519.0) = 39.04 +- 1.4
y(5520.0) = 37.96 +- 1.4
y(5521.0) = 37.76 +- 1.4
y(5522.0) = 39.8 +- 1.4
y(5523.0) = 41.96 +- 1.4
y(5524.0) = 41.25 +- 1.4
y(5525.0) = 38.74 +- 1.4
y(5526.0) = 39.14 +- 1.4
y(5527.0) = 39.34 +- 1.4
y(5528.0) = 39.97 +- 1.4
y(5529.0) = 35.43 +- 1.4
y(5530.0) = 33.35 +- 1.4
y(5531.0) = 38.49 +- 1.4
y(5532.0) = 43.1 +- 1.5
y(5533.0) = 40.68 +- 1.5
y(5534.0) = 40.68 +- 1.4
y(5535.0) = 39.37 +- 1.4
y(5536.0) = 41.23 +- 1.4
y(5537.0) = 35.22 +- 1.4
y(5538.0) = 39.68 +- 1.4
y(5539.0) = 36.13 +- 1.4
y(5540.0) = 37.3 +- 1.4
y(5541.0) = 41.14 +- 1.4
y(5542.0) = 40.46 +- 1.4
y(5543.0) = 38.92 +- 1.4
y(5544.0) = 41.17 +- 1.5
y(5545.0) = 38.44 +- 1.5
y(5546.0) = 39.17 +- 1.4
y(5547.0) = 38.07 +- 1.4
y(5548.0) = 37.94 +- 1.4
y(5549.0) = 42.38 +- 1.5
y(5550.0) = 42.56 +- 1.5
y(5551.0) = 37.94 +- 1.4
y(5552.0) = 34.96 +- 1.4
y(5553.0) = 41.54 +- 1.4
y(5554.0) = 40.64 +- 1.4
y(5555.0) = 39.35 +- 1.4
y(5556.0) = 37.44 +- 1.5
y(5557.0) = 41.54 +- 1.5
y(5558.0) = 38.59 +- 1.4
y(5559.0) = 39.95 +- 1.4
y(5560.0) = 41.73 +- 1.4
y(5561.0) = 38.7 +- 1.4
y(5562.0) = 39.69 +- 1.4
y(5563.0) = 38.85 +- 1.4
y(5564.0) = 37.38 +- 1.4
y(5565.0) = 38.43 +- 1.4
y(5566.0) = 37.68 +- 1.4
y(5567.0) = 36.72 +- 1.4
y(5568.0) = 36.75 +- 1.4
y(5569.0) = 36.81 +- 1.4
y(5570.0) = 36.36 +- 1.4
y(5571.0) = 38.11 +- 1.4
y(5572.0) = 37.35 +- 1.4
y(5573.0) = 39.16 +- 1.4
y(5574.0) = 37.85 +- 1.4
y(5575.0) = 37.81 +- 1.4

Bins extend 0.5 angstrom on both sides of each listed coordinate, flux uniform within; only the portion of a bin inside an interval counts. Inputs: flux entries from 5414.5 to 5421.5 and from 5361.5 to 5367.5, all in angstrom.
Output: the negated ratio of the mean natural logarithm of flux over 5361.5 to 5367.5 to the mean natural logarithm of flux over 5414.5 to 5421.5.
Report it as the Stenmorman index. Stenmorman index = -0.97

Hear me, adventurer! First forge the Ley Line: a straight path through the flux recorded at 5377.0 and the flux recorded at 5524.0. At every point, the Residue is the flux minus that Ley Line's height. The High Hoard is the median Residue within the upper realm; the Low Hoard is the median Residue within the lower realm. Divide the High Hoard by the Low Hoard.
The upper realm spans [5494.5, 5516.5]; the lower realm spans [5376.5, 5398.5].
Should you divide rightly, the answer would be 13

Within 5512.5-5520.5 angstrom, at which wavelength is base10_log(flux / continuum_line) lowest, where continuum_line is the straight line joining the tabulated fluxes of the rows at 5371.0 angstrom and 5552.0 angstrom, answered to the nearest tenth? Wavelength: 5516.0 angstrom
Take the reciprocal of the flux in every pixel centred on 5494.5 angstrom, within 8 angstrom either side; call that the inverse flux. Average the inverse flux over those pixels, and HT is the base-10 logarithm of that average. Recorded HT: -1.57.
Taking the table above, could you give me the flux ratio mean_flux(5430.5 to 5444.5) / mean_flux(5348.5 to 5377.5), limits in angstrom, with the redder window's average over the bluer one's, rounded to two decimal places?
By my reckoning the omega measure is 1.05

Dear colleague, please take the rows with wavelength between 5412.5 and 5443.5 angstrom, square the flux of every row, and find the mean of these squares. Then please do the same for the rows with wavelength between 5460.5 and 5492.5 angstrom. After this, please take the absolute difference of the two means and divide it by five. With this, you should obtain 40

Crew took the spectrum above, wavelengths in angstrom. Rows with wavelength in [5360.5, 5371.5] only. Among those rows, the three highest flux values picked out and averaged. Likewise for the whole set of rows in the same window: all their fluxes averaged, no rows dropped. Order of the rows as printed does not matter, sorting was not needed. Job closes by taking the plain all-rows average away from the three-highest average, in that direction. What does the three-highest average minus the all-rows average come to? 2.22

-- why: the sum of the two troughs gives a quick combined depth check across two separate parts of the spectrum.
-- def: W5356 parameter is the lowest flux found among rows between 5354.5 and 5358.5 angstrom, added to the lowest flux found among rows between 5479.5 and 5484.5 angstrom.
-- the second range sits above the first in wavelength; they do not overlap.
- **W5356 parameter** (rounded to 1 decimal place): 69.0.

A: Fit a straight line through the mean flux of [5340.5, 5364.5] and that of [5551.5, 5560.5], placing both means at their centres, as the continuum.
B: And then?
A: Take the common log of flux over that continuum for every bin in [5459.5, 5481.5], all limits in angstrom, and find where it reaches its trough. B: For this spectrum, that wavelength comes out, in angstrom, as 5465.0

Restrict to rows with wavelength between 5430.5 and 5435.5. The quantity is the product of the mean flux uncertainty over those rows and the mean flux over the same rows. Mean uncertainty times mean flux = 49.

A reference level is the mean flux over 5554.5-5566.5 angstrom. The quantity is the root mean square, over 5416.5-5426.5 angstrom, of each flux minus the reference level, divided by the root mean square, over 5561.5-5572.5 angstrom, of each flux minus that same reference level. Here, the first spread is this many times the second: 1.0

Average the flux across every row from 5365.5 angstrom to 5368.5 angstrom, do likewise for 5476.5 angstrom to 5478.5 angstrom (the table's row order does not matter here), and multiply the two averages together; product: 1295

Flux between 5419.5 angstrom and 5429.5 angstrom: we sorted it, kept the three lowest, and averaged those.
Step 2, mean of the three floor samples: 38.1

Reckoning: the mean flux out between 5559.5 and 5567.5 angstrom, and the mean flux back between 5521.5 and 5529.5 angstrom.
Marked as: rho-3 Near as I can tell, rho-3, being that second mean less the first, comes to 1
